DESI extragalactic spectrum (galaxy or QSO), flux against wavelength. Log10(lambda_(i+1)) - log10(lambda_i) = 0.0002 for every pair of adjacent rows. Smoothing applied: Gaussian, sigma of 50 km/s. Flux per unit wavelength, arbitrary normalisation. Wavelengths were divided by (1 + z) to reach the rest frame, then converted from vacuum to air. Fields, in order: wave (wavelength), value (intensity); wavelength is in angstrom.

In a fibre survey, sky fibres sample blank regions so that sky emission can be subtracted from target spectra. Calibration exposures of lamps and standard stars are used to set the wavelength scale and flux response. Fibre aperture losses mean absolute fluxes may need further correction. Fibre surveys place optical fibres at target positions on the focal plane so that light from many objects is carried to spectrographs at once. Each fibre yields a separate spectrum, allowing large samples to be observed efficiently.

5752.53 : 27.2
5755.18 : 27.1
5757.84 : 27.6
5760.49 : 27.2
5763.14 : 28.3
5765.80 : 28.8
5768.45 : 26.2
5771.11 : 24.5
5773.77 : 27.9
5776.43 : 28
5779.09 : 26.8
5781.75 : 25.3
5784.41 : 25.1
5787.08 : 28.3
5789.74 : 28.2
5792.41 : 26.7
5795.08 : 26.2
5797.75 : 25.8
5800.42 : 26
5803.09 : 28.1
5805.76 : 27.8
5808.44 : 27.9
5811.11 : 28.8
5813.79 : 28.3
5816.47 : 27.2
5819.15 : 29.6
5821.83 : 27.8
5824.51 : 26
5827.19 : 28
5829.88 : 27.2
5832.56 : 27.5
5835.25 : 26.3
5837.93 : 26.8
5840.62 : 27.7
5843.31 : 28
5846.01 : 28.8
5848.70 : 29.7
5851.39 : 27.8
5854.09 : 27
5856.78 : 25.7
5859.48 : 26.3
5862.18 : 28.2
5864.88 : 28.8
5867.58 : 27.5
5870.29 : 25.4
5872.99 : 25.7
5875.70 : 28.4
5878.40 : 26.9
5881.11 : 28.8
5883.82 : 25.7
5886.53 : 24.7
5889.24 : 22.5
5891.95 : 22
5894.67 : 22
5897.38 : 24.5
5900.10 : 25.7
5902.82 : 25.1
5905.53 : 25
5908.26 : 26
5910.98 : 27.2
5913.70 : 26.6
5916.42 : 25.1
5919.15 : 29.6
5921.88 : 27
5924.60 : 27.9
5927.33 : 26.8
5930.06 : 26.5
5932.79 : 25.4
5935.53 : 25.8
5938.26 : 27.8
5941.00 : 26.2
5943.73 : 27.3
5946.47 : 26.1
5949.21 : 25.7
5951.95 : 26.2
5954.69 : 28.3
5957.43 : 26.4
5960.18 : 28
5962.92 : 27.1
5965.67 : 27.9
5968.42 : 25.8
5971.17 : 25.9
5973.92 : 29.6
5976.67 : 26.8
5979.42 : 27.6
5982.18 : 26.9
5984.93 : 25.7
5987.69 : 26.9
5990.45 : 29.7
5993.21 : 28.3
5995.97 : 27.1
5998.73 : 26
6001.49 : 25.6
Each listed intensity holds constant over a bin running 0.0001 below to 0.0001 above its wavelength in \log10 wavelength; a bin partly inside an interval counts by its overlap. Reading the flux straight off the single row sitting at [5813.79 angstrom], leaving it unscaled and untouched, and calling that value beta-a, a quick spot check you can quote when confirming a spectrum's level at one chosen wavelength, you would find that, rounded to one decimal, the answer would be 28.3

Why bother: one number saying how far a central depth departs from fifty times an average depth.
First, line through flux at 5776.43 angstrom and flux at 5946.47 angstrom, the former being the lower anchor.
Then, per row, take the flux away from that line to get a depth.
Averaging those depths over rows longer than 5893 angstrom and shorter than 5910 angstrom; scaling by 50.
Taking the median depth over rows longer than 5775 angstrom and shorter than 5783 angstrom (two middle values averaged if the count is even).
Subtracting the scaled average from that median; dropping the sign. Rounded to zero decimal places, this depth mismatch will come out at 93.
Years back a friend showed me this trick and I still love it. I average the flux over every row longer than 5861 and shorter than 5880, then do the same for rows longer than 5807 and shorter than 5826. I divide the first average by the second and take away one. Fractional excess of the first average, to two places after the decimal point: -0.02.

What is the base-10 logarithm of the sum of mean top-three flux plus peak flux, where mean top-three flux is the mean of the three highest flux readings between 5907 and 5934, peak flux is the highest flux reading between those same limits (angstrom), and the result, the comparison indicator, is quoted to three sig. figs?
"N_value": 1.76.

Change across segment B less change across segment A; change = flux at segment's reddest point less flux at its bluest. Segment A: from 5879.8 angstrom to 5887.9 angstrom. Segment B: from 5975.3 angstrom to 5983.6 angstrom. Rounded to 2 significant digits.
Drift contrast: 4.2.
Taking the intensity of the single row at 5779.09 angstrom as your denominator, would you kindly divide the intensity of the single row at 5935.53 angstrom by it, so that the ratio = 0.96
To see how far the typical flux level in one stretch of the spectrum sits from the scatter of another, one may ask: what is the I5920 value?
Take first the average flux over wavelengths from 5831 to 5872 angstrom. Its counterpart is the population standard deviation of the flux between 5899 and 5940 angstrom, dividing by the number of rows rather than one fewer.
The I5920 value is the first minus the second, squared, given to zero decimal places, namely 686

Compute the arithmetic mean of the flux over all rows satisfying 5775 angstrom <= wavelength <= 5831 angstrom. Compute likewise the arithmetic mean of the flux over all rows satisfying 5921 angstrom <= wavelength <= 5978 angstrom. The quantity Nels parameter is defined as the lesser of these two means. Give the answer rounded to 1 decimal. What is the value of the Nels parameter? 26.9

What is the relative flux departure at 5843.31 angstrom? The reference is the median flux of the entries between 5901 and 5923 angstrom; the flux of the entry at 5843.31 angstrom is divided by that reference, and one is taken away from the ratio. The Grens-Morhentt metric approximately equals 0.06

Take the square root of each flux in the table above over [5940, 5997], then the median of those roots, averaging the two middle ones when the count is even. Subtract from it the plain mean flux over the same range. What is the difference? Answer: -21.9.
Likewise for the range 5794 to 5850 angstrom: -22.3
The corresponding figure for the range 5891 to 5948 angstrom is -20.9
